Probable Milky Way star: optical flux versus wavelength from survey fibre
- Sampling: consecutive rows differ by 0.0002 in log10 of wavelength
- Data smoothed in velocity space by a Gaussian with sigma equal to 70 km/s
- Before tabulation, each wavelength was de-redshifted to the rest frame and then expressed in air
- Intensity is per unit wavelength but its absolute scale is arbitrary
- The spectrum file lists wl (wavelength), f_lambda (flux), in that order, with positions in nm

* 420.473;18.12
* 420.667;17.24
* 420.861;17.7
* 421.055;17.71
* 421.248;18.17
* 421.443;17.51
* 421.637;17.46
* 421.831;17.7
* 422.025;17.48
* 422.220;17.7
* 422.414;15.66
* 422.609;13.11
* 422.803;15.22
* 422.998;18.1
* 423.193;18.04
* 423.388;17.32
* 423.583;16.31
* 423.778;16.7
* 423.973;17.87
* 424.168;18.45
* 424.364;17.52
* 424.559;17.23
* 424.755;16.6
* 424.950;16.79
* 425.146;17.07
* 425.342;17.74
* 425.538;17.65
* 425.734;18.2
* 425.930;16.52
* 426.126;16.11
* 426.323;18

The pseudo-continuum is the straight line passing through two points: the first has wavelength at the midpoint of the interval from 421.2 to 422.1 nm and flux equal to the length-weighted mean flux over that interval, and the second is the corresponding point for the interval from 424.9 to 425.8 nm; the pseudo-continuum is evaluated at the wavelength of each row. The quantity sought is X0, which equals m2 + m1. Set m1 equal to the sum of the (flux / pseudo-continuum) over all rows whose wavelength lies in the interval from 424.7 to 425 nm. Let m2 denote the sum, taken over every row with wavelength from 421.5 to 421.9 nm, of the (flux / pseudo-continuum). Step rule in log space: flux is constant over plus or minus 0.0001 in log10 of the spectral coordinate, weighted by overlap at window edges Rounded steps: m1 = 1.91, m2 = 1.99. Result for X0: 3.90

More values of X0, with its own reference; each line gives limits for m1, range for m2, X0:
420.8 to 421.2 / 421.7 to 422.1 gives 4.00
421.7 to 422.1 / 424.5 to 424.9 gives 3.93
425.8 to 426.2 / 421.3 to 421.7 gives 3.85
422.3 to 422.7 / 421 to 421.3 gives 3.67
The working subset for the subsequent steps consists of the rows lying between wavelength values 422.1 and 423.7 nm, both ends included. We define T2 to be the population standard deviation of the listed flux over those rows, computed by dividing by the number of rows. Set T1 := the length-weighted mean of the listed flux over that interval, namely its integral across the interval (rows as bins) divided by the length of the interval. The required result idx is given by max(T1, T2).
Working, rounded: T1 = 16.4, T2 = 1.6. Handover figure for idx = 16.4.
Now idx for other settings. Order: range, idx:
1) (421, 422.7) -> 16.9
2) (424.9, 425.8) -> 17.5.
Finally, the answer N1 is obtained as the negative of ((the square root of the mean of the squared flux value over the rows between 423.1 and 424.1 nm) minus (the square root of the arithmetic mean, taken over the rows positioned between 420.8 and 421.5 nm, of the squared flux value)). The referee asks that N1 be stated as 0.5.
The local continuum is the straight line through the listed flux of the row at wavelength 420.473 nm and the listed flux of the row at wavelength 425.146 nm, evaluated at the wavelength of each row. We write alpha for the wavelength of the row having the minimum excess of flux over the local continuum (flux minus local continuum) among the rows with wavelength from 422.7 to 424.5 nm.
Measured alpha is 422.803 nm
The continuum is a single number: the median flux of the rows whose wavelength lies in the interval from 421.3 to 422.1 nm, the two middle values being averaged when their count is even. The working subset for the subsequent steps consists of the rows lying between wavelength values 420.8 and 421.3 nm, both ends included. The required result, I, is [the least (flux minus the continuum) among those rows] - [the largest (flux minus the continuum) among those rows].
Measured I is -0.47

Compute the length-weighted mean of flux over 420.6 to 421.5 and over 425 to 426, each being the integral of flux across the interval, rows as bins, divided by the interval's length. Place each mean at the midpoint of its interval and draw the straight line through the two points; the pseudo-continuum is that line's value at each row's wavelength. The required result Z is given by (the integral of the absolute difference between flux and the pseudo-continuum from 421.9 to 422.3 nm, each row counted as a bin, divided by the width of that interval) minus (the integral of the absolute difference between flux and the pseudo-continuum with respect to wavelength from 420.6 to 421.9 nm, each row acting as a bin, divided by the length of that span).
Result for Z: -0.1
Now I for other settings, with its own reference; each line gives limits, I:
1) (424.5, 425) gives -0.63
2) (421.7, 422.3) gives -0.22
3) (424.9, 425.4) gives -0.95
